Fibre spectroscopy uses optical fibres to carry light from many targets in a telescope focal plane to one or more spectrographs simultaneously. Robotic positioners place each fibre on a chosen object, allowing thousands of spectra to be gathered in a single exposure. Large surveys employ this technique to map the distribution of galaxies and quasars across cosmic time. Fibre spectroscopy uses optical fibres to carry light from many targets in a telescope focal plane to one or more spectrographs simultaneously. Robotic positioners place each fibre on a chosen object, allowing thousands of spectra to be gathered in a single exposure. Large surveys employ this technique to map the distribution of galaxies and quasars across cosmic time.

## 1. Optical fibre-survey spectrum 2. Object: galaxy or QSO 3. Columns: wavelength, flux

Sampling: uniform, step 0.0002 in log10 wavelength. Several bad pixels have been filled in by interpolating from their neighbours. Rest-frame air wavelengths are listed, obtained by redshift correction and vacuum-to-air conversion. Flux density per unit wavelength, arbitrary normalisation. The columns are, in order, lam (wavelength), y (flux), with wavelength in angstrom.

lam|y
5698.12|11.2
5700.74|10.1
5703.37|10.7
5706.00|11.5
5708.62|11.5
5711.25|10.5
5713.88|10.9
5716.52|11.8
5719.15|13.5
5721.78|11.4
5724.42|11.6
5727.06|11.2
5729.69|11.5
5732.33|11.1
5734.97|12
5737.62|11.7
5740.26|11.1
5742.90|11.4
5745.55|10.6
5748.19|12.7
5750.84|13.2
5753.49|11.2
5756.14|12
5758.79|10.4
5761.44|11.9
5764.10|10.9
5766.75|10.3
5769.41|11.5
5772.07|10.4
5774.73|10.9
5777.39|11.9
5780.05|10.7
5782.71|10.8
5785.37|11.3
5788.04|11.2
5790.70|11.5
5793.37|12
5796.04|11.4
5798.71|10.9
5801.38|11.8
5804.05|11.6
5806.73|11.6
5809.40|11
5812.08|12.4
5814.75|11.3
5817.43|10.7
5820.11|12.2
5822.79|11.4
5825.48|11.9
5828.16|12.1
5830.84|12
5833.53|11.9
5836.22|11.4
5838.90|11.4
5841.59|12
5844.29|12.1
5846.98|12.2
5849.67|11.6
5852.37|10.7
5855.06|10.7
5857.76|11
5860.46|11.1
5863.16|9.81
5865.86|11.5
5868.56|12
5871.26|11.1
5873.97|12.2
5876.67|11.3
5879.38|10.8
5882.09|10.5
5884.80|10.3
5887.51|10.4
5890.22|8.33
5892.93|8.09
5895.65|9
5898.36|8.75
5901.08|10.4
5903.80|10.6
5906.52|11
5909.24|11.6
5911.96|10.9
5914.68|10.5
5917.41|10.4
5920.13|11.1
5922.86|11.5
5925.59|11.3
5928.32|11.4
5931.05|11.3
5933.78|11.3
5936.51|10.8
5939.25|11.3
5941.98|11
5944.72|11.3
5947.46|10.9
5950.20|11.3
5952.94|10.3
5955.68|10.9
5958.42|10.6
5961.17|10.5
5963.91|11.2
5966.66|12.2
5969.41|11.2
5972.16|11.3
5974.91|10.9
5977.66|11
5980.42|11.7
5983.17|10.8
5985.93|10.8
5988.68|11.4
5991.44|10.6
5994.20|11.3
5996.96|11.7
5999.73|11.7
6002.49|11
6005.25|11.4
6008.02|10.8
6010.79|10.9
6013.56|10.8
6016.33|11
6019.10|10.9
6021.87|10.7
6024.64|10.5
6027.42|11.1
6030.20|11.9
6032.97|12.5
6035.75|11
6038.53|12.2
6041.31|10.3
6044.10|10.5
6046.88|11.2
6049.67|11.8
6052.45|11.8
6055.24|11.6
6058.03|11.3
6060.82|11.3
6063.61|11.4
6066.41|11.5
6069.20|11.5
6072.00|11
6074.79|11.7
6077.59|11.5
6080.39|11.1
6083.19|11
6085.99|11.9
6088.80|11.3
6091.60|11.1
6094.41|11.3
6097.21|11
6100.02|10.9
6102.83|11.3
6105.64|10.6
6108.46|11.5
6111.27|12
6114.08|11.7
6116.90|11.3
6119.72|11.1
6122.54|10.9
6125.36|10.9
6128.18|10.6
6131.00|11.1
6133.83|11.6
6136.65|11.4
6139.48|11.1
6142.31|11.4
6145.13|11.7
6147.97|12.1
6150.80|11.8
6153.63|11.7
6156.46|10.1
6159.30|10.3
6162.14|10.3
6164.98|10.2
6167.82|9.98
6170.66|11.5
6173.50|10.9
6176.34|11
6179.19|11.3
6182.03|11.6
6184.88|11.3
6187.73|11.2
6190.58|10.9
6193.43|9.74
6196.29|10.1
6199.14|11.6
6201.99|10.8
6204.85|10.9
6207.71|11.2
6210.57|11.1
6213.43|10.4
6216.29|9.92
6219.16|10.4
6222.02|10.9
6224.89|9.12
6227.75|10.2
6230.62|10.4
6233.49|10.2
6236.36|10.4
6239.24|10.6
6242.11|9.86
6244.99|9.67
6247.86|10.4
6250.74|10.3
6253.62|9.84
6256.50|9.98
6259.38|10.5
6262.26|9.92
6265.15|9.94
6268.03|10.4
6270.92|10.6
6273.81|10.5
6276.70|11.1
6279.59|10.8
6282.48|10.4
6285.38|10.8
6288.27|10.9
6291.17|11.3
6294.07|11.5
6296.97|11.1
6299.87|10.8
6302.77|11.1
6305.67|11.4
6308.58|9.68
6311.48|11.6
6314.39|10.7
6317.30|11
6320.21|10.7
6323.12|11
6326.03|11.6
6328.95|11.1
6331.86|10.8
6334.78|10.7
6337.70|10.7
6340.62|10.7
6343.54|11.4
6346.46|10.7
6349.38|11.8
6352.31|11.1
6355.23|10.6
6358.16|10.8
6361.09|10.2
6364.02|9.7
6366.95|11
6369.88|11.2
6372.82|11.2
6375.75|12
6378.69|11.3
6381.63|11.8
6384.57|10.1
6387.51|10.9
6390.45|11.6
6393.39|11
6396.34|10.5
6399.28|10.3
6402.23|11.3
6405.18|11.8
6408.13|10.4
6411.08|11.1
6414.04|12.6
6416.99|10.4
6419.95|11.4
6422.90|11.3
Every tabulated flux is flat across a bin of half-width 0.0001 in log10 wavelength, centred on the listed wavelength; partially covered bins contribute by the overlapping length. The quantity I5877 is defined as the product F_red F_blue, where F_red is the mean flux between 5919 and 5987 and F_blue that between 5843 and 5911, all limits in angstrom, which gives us 119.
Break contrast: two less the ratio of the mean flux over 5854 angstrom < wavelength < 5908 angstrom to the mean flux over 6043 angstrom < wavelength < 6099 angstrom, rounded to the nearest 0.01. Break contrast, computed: 1.08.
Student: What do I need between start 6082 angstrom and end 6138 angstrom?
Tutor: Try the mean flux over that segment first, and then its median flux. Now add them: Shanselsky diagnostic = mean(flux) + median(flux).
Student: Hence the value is 22.4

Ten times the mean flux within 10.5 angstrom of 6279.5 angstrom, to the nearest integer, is 107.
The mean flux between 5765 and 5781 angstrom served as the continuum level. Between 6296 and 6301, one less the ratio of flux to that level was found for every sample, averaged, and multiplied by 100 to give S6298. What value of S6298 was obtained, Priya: 0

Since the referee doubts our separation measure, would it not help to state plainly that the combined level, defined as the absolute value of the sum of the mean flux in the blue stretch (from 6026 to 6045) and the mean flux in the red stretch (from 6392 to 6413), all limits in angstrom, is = 22.3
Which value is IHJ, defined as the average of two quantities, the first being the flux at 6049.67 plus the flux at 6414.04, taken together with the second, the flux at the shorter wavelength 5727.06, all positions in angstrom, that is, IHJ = 17.8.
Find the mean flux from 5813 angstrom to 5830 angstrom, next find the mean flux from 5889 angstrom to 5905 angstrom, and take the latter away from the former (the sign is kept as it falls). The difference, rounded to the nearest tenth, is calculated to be 2.4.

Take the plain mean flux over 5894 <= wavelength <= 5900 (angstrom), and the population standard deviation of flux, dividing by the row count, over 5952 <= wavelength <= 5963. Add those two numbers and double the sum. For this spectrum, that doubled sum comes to 18.2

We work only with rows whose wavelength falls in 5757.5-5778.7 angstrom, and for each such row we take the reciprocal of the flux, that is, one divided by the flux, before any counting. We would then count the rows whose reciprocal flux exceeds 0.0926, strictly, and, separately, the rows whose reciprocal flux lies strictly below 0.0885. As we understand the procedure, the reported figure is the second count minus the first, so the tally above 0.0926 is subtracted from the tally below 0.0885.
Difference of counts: 0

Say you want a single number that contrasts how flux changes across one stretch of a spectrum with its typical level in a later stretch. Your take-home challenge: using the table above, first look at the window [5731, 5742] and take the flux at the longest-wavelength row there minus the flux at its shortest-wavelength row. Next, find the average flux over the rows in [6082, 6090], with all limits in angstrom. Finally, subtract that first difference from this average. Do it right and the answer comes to 11.4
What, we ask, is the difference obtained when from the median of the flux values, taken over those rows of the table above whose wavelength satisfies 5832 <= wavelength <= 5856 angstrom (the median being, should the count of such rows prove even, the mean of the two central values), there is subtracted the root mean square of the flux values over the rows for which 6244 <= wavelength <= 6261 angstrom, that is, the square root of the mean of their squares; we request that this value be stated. 1.5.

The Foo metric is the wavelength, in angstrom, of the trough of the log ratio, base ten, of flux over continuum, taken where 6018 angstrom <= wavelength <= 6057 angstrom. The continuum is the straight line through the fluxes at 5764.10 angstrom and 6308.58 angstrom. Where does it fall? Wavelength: 6041.31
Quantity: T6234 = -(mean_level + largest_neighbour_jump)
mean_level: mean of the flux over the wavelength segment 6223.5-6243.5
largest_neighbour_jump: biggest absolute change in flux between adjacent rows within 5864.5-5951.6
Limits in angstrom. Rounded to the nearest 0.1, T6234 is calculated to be -12.2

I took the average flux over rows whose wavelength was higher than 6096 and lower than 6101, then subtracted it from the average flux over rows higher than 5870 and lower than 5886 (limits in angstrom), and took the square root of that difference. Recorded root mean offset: 0.29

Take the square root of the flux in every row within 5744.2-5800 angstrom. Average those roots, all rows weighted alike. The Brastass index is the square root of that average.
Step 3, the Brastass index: 1.83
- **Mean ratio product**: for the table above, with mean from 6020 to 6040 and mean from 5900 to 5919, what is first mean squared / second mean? 12.1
